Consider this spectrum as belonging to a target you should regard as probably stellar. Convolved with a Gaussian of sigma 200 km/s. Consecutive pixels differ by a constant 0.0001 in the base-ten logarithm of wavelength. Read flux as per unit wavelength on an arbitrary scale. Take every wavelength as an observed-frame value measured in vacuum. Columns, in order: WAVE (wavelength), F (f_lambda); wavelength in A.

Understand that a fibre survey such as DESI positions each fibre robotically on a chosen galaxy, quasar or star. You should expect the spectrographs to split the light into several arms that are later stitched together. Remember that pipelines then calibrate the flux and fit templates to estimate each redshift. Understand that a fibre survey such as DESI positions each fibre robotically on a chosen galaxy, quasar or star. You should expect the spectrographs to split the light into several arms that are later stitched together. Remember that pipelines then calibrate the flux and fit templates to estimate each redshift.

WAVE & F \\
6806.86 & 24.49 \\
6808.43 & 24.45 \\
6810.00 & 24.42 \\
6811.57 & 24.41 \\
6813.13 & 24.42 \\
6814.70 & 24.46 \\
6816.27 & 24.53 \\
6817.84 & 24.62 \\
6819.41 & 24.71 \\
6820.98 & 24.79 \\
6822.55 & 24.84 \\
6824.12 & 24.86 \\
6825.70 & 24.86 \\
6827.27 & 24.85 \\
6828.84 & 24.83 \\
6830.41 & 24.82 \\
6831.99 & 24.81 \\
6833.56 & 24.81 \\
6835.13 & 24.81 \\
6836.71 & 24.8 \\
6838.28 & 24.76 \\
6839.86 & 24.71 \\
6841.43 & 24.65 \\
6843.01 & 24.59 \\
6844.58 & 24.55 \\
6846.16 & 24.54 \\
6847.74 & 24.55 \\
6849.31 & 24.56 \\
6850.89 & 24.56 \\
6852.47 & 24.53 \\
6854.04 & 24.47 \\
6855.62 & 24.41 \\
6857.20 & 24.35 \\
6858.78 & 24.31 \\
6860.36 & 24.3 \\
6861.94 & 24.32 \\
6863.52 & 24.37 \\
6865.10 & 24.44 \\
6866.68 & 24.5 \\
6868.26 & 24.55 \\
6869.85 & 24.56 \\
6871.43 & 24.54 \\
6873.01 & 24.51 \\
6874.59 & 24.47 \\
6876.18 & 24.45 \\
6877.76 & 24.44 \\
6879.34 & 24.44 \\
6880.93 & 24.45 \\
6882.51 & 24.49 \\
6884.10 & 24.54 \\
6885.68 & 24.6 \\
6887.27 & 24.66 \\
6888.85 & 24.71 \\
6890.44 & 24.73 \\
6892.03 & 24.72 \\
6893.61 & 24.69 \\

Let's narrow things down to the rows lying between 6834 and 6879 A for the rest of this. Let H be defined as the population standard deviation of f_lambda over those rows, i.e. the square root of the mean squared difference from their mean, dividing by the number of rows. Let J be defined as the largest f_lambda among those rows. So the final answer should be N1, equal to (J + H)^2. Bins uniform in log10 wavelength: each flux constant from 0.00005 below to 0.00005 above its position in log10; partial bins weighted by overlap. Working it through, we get 622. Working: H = 0.13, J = 24.81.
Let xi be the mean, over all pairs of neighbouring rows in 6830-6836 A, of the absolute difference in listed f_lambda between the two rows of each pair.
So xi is 0.00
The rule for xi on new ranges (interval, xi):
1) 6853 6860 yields 0.05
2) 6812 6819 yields 0.07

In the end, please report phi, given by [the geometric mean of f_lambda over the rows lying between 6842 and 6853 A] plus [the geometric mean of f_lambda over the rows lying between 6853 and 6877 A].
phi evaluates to 49.0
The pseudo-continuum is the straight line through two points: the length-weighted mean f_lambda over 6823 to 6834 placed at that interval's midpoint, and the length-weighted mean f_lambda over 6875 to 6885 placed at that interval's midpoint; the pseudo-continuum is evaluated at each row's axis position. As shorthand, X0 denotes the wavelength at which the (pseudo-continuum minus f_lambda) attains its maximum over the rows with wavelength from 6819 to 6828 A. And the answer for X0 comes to 6819.41 A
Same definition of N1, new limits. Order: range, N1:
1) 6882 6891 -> 616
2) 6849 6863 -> 608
